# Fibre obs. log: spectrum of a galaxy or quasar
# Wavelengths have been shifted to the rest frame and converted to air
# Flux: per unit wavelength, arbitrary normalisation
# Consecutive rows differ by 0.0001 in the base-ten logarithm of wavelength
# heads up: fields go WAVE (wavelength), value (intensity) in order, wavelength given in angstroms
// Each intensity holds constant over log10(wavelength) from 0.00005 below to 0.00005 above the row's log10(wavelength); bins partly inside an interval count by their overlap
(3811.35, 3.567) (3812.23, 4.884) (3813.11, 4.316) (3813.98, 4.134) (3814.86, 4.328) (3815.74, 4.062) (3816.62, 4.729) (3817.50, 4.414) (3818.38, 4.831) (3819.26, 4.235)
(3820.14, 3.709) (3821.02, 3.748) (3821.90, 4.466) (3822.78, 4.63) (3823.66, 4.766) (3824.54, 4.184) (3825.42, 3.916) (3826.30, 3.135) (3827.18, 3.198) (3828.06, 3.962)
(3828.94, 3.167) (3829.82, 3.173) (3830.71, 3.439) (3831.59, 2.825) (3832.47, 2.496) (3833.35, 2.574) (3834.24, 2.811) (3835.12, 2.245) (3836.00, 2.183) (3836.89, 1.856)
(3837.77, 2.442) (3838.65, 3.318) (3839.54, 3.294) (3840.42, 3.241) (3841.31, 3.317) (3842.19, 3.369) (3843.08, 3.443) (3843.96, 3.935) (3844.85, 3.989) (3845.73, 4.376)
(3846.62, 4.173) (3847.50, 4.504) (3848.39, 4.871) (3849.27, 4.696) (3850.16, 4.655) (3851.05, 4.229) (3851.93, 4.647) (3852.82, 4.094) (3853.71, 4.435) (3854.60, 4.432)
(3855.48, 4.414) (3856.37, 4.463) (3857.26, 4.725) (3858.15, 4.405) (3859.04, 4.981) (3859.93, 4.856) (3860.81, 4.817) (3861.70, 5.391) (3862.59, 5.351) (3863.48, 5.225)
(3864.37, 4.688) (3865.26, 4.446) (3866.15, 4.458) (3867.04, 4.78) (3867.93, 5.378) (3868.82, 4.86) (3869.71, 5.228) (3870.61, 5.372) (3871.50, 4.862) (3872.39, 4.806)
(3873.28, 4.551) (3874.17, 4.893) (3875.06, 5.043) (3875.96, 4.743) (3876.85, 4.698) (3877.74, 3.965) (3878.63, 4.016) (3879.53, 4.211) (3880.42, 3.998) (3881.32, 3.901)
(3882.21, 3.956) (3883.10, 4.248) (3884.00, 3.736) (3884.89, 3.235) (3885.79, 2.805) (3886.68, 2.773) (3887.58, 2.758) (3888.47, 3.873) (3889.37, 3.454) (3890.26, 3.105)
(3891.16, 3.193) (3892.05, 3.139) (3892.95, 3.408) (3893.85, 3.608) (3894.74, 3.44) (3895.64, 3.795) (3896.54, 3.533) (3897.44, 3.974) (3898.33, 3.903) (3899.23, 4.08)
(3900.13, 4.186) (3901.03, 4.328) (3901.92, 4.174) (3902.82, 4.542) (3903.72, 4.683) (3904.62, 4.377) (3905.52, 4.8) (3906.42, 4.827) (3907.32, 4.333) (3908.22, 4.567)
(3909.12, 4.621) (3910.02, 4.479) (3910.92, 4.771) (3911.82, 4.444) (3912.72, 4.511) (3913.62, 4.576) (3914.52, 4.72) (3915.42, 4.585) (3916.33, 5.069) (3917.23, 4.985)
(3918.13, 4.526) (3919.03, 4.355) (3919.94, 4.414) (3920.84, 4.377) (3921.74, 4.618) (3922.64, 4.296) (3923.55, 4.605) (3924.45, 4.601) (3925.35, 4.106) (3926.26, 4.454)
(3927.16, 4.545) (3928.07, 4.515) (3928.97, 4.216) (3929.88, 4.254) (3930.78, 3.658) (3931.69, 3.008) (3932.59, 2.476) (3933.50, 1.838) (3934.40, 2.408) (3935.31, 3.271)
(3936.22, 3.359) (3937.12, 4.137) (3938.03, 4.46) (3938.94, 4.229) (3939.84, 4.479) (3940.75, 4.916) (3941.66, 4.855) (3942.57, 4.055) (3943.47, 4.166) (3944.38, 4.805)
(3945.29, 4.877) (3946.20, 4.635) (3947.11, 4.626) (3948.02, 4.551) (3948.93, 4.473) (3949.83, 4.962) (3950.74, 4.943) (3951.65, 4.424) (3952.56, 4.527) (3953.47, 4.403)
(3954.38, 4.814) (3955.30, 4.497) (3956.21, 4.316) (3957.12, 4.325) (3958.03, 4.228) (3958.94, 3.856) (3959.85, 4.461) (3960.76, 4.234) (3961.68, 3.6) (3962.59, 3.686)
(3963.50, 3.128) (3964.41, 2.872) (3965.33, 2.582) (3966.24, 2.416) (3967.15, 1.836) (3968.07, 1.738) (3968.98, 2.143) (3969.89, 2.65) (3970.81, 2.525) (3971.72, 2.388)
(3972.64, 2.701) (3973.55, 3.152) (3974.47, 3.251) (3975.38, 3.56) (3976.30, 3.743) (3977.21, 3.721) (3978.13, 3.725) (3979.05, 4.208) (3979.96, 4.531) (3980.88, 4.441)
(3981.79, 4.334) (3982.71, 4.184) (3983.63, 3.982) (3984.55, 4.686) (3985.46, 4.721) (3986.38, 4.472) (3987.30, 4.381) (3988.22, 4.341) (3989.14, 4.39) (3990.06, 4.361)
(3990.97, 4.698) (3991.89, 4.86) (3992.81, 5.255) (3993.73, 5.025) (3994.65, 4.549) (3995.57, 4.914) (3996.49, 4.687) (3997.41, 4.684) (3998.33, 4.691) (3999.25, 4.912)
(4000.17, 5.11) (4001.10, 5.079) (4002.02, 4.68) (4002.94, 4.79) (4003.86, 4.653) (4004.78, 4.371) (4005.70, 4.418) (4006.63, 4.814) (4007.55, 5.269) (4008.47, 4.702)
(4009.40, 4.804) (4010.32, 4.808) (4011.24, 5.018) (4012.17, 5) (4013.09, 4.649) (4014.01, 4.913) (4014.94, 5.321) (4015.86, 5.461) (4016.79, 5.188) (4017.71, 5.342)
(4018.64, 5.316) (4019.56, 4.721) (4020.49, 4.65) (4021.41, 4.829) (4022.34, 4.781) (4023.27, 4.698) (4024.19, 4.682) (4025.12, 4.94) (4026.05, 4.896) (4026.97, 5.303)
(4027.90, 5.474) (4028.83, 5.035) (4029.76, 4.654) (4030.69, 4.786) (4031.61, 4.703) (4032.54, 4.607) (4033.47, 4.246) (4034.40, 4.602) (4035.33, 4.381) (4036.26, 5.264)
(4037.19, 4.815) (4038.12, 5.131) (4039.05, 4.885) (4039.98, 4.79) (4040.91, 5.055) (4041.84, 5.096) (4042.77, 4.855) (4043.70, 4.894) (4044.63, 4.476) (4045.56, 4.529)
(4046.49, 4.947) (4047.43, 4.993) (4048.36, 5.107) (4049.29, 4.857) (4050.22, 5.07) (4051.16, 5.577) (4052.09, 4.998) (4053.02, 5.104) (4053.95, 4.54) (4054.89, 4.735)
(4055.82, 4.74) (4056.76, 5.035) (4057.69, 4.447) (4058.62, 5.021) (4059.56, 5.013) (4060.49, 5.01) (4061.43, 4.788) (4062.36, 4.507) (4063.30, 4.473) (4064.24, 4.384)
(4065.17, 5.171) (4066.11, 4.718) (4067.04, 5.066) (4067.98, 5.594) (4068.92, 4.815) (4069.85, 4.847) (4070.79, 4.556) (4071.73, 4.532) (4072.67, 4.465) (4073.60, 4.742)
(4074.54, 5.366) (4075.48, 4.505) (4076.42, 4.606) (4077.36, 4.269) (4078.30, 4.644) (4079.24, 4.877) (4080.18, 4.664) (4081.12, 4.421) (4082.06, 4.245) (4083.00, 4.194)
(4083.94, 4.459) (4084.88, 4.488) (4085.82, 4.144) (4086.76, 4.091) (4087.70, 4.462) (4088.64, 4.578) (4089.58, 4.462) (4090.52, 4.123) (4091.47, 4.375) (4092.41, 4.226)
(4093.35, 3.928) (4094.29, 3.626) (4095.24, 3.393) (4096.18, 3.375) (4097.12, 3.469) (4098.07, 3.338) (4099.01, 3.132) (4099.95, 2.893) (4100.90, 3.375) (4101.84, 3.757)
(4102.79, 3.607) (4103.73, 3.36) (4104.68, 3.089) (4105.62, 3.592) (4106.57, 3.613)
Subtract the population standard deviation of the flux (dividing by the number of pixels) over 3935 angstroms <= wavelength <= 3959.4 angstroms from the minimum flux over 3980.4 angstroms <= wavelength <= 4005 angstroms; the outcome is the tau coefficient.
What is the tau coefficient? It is 3.56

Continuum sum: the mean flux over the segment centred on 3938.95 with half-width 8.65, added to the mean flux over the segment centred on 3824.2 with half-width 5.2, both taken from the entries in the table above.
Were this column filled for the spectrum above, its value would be 7.8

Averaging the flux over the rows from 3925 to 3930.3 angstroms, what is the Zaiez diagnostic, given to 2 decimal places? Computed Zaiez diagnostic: 4.35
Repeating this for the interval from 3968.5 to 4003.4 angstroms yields 4.17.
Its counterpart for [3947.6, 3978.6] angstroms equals 3.60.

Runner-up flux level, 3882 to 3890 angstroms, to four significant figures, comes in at 3.956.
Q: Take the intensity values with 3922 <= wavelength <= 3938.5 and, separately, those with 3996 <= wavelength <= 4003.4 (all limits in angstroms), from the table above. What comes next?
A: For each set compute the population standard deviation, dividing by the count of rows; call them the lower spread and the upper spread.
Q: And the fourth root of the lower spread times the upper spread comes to 0.62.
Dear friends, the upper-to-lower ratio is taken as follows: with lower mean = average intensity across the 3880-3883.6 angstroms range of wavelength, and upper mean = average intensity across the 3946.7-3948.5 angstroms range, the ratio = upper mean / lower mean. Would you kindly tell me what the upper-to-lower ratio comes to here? 1.14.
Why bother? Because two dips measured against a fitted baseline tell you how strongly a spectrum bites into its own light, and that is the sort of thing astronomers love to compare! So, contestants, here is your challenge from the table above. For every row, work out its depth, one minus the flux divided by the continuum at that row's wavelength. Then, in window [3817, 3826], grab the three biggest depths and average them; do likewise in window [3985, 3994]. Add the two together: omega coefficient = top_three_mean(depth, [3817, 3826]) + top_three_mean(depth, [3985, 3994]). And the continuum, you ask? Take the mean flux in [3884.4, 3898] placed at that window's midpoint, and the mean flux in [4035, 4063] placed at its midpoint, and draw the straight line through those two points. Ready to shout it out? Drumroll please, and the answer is -0.4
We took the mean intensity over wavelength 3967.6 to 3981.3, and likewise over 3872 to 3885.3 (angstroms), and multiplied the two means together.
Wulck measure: 14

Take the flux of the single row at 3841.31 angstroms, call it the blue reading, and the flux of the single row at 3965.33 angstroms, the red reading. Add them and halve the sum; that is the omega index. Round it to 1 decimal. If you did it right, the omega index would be 2.9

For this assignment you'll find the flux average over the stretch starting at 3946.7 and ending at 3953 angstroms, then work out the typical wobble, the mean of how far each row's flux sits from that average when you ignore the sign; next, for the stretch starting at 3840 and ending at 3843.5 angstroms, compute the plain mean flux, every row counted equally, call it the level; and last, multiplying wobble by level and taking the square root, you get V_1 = 0.77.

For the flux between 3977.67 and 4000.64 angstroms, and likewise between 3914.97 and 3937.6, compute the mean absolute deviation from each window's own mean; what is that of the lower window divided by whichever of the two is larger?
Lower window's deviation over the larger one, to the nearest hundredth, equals 1.00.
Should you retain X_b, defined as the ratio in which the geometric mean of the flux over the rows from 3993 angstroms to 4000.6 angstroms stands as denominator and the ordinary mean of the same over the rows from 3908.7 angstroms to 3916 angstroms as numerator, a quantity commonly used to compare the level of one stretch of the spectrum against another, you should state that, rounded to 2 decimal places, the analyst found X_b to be 0.95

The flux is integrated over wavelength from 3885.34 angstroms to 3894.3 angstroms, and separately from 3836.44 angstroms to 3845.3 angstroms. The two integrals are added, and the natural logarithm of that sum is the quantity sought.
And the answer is 4.05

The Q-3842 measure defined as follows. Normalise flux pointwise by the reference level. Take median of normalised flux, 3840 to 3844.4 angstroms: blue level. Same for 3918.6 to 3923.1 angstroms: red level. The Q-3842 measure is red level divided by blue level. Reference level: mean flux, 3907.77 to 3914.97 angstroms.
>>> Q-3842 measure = 1.3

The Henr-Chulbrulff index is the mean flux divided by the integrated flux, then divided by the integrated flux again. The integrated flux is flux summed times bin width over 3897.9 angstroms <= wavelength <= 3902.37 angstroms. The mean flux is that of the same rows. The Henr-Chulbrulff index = 0.012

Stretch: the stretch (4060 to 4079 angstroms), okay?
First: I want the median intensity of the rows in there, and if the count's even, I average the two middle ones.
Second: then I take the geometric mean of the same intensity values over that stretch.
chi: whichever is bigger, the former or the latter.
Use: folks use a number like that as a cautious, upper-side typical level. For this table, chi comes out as 4.74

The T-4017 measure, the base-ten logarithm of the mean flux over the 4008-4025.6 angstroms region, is 0.694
